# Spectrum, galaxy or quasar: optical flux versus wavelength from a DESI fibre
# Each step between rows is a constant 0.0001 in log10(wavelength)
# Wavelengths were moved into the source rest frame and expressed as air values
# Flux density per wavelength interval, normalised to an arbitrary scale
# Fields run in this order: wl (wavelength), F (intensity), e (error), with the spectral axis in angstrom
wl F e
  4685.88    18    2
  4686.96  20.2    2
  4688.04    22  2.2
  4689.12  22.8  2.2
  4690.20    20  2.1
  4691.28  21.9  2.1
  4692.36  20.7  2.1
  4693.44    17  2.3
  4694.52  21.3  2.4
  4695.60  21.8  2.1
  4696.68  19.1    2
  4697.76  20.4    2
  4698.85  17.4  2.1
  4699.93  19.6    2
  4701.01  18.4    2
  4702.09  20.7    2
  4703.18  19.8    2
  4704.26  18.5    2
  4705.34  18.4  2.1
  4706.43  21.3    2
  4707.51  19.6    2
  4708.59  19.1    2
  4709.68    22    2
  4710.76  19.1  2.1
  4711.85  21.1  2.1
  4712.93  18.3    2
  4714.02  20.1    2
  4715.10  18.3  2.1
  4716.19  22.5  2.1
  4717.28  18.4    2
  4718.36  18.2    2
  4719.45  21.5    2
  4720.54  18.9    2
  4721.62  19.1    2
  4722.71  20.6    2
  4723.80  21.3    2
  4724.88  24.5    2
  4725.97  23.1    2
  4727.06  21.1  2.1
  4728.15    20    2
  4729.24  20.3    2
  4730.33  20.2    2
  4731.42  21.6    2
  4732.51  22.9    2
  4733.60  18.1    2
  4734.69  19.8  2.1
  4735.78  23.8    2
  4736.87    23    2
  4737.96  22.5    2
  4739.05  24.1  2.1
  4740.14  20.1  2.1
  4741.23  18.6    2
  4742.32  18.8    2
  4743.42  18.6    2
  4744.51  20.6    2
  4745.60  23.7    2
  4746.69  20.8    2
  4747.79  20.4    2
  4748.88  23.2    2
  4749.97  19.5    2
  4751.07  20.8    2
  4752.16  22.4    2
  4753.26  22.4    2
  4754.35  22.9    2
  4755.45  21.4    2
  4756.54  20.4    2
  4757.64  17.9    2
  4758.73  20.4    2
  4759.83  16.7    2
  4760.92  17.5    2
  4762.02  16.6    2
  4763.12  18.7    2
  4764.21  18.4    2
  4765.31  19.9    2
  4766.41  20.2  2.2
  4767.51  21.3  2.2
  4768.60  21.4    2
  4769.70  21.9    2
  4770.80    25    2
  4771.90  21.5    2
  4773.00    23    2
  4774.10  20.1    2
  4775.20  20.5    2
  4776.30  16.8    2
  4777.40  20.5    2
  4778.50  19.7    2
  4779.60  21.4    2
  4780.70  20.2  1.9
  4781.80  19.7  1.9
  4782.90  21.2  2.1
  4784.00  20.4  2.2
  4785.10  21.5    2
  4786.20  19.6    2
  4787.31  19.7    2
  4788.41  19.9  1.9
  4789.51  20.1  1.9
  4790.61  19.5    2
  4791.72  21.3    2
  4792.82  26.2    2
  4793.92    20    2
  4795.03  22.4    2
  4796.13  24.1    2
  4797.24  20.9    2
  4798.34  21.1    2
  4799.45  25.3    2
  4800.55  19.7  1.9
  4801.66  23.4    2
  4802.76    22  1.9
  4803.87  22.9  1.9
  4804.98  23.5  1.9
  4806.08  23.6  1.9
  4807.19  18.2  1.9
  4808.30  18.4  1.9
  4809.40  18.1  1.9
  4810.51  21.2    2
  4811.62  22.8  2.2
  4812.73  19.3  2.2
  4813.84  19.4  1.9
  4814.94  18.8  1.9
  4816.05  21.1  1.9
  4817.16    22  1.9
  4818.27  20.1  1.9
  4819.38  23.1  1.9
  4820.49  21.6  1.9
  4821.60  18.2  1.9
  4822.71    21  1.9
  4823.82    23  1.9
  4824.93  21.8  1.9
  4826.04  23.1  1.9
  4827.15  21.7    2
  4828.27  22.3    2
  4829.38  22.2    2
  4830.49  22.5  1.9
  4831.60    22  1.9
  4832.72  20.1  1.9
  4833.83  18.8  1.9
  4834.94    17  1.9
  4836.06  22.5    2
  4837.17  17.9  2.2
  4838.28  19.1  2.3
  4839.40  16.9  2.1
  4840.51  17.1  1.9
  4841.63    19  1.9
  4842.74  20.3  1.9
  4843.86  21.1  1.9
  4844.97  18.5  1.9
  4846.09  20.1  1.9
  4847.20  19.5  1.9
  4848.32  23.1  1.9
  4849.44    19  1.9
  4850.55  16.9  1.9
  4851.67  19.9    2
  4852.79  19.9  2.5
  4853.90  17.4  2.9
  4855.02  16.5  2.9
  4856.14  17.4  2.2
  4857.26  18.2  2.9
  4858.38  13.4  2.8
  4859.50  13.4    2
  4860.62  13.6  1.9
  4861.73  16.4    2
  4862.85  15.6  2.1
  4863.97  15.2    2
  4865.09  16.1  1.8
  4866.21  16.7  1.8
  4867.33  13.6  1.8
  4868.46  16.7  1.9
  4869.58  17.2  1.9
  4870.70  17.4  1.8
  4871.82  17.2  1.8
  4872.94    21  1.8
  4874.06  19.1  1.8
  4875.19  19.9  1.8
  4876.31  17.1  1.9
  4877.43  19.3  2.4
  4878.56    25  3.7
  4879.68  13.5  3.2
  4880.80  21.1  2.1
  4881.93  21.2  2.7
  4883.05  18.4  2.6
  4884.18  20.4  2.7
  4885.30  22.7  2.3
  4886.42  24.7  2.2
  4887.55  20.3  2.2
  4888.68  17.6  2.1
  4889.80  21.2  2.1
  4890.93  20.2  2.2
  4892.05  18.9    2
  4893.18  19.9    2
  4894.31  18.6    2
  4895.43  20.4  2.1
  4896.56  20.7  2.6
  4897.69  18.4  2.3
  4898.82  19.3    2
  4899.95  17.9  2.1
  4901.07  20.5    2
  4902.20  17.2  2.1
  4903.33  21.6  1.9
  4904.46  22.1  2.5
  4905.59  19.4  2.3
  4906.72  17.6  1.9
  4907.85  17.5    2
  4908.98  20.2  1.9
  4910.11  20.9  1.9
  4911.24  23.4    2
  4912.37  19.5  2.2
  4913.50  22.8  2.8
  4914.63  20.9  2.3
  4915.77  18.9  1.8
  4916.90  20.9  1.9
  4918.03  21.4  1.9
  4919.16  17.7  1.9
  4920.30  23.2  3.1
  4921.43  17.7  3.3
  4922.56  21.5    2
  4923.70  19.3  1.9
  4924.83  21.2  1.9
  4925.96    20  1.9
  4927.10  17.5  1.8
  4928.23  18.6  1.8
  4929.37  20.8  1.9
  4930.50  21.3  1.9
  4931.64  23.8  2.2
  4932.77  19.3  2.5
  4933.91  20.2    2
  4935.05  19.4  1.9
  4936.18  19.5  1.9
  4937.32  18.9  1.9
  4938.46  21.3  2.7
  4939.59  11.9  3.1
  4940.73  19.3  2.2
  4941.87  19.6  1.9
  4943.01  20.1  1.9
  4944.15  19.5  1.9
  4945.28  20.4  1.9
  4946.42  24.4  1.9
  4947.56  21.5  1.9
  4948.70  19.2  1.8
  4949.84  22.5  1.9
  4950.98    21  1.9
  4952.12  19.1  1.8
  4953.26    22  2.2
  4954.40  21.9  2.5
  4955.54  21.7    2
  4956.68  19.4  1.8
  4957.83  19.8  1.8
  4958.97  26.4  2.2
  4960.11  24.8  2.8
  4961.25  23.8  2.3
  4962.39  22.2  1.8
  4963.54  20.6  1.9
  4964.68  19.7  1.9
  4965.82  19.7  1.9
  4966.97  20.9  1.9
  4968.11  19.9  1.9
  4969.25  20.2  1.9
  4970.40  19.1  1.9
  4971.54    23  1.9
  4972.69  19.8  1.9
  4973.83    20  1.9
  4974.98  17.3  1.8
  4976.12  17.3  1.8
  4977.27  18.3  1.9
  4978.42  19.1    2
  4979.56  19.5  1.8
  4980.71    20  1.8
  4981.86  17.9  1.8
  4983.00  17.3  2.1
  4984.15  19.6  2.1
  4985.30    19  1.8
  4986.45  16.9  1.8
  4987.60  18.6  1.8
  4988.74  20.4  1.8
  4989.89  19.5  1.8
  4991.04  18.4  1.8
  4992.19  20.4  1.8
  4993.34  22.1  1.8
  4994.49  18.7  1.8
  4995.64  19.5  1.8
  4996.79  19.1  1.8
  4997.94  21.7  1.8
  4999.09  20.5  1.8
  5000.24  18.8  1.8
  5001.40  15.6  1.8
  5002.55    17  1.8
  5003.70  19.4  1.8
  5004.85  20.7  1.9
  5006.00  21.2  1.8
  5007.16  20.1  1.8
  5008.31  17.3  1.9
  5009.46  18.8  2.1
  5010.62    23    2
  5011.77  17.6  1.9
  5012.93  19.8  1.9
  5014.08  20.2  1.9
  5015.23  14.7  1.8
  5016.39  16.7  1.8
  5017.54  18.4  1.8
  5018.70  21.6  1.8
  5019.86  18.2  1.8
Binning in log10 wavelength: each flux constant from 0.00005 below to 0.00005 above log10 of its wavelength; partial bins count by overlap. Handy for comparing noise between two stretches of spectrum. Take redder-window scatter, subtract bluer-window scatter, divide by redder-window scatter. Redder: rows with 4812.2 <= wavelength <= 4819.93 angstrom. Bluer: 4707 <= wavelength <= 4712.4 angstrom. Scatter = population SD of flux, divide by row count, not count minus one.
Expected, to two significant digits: 0.20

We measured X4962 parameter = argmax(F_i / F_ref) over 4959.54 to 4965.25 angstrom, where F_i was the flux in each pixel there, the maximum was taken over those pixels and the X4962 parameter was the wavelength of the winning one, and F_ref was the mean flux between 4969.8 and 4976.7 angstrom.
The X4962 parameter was 4960.11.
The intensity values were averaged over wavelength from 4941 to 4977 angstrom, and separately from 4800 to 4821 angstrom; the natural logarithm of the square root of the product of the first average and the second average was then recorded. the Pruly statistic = 3.04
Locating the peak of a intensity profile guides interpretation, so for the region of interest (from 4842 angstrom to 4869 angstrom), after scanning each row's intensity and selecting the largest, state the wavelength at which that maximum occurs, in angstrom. 4848.32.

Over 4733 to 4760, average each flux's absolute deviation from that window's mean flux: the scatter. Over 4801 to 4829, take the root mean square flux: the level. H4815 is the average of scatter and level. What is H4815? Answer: 11.5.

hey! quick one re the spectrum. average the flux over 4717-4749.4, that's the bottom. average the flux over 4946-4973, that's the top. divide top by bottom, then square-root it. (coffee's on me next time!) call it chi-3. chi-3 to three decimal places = 1.010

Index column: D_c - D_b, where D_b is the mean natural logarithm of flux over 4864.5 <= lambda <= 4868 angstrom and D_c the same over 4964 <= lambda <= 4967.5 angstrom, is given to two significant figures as 0.27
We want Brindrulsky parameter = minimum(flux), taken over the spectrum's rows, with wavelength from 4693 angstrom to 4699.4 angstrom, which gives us 17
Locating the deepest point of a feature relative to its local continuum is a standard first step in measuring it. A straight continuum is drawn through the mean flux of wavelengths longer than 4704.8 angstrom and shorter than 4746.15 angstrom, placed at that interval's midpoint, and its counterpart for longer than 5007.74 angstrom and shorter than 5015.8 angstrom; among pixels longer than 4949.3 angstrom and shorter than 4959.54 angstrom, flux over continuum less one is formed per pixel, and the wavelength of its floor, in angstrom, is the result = 4952.12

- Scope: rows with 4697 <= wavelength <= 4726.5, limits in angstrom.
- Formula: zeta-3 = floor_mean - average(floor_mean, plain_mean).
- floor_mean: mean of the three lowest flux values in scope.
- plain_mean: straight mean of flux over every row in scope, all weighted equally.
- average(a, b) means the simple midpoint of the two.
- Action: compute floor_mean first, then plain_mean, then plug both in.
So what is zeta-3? -1.0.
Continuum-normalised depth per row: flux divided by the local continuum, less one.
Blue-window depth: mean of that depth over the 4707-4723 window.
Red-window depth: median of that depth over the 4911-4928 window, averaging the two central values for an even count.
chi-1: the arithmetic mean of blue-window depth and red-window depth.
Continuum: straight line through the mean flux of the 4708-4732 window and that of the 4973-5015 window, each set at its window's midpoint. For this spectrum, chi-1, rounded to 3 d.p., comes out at 0.019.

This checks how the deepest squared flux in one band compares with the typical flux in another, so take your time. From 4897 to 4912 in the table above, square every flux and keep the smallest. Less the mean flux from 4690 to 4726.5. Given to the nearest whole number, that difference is 276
